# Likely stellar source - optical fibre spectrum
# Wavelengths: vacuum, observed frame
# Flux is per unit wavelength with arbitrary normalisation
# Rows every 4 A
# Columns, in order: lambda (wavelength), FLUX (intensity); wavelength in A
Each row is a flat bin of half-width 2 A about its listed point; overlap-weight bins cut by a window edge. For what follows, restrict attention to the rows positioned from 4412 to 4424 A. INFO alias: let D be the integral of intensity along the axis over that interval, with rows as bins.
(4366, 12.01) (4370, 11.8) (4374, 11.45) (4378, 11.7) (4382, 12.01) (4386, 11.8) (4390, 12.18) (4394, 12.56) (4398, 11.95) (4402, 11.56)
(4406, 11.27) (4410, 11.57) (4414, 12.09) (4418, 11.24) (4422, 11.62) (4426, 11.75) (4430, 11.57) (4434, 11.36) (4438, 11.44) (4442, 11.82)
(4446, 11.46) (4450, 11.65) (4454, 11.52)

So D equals 139.8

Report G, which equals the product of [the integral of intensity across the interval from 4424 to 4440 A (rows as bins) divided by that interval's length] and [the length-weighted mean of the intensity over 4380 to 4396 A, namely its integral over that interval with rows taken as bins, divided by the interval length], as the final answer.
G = 140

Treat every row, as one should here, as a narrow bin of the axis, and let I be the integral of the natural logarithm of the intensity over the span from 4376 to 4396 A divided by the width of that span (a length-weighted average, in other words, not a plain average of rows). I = 2.49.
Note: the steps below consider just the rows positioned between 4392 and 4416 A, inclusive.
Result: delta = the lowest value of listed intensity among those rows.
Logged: 11.27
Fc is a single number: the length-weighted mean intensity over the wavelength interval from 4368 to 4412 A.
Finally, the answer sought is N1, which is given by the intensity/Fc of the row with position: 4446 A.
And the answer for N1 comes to 0.97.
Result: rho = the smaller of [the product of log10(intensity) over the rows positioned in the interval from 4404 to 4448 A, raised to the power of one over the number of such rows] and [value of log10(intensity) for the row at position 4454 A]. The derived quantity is 1.06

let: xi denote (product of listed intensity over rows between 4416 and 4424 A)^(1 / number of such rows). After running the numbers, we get 11.4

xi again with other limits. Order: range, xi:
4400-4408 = 11.4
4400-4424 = 11.6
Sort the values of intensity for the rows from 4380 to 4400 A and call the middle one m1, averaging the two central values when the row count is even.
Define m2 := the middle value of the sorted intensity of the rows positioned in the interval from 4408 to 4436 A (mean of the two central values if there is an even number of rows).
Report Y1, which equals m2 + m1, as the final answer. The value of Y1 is 23.6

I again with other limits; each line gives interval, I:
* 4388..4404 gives 2.49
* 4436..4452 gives 2.45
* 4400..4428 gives 2.45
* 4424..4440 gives 2.44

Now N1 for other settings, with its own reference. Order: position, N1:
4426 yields 1.00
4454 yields 0.98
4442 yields 1.00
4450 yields 0.99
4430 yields 0.98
